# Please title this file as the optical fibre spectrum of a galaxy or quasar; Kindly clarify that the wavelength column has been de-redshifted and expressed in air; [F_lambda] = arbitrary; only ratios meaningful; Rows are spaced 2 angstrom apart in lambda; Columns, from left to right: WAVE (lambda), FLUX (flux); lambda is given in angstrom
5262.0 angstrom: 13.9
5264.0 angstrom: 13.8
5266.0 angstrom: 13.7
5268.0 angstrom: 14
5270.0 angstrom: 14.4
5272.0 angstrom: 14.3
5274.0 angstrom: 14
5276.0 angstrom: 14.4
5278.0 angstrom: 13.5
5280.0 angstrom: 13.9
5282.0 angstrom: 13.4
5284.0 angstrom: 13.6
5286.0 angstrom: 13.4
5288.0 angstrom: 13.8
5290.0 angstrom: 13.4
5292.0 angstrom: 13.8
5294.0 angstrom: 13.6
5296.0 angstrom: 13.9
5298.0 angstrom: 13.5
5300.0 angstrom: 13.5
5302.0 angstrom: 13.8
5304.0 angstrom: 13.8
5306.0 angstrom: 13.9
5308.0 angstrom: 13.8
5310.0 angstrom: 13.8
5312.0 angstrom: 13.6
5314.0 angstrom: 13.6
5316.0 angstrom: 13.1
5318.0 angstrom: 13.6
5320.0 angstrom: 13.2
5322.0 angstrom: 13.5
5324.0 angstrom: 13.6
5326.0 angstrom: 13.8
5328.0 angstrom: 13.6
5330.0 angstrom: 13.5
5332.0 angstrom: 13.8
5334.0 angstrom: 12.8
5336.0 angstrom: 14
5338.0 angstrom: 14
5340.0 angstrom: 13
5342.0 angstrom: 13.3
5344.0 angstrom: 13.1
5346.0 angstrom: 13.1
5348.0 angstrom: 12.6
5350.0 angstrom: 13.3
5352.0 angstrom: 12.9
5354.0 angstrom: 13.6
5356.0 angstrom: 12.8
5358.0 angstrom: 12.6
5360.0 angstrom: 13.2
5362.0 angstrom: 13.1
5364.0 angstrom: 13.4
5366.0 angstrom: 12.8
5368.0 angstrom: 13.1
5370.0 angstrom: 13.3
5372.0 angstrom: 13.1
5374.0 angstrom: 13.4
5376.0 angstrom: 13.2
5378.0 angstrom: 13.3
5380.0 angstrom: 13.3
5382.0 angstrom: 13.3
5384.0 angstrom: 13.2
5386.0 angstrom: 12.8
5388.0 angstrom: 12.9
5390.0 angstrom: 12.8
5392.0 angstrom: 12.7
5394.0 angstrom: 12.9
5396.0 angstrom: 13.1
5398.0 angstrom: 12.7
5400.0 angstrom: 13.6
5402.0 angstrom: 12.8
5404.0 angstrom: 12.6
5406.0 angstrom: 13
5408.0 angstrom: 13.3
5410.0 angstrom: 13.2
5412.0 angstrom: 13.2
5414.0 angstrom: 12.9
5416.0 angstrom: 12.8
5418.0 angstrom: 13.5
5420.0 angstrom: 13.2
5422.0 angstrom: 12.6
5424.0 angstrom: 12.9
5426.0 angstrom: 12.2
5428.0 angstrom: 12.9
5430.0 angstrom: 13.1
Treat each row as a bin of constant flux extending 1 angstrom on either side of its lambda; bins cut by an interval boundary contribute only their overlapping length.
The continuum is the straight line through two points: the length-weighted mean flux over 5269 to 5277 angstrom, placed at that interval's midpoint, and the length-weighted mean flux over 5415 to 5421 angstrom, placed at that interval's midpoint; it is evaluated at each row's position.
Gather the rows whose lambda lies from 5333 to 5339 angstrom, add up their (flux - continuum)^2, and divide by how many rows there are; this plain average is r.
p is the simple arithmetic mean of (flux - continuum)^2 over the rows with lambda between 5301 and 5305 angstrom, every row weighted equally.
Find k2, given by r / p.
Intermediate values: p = 0.06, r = 0.37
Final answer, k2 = 6.1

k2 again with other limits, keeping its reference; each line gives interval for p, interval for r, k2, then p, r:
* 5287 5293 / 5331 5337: 1.3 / 0.26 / 0.35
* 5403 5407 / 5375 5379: 0.2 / 0.26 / 0.06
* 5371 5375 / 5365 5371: 3.0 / 0.09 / 0.28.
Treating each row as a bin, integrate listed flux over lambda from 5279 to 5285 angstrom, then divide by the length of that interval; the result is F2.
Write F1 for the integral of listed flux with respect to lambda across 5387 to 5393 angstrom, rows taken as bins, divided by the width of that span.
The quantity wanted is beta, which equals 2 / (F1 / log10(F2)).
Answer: 0.177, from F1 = 12.8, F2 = 13.63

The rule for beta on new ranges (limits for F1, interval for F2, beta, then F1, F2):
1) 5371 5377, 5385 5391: 0.168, 13.2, 12.83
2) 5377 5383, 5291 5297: 0.171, 13.3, 13.77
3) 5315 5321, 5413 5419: 0.168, 13.3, 13.07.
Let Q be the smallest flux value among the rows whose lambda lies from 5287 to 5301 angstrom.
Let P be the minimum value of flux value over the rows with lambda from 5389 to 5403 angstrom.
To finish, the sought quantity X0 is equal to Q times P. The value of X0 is 170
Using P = 12.7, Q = 13.4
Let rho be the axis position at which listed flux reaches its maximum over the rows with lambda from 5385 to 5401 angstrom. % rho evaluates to 5400.0 angstrom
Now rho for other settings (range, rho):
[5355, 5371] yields 5364.0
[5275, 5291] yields 5276.0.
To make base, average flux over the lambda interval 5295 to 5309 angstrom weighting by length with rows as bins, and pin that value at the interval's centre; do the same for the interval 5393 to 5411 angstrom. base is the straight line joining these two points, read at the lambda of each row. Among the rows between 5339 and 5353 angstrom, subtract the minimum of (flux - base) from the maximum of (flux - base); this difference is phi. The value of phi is 0.71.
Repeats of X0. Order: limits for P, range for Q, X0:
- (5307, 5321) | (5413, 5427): 160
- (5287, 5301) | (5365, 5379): 172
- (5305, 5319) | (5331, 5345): 168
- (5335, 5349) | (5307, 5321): 165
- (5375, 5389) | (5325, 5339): 164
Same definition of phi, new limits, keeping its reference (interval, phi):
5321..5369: 1.33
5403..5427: 1.24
